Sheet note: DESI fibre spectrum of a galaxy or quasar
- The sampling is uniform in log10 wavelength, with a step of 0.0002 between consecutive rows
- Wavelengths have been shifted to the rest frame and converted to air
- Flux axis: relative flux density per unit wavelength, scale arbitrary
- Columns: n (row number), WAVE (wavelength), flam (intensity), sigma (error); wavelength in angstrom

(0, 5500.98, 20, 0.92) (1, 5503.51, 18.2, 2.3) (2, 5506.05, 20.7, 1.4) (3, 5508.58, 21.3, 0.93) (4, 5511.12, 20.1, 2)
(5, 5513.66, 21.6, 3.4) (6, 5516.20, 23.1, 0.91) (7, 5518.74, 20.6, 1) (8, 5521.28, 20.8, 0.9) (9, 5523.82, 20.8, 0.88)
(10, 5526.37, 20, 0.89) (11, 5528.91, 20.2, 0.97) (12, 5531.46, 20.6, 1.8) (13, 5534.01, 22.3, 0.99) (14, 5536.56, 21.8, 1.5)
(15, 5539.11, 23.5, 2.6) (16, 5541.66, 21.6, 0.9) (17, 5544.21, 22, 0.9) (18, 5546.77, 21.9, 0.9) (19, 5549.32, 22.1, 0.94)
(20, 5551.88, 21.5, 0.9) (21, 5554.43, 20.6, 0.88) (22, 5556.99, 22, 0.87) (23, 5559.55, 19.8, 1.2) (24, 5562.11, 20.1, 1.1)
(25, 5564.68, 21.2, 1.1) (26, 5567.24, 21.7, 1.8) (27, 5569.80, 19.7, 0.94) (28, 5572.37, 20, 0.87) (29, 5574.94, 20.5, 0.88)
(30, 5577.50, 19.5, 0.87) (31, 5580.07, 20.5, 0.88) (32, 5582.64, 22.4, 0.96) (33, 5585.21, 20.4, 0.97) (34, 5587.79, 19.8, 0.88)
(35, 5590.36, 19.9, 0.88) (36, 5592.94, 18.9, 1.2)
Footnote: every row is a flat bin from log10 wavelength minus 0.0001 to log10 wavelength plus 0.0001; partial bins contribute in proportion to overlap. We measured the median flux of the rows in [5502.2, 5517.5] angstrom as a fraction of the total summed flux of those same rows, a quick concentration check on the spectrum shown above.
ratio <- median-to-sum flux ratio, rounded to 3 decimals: 0.168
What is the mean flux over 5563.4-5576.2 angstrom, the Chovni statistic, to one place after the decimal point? 20.6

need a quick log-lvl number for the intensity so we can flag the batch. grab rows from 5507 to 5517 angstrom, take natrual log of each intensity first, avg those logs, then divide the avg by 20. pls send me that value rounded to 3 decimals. 0.153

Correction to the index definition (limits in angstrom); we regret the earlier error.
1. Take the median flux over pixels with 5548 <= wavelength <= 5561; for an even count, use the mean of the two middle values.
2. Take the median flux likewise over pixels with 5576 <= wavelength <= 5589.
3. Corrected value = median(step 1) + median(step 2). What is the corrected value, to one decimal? 41.9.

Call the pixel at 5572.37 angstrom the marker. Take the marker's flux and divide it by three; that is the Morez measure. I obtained 6.67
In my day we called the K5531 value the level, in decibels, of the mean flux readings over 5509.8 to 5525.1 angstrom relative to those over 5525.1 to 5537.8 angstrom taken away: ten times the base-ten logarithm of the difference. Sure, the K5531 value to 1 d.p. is -7.3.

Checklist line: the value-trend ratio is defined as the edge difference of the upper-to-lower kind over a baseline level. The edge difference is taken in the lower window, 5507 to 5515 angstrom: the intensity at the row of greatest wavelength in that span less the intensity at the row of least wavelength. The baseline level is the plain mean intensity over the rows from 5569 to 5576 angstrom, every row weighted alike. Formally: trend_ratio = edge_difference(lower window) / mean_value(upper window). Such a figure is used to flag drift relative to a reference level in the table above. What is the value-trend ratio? 0.015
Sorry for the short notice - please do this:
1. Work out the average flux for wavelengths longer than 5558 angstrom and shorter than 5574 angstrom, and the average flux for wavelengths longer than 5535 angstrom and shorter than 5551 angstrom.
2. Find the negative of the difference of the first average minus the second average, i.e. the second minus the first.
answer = 1.7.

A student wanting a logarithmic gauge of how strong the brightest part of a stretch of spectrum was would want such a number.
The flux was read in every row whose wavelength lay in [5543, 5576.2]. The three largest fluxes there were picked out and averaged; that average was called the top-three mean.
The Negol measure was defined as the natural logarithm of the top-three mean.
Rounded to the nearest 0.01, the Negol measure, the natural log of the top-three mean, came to 3.09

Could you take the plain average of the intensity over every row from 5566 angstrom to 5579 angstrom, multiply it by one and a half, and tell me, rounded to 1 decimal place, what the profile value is 30.4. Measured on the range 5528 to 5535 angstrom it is 31.5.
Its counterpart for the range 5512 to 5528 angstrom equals 31.7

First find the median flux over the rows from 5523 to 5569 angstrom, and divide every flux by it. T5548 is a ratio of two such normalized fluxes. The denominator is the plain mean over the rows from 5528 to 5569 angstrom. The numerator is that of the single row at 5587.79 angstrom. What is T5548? 0.924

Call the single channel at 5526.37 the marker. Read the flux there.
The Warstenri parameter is 20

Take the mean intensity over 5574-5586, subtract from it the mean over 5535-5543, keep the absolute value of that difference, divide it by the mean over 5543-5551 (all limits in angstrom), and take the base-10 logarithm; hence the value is -1.1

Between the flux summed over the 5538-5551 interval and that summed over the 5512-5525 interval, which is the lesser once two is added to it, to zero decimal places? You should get 109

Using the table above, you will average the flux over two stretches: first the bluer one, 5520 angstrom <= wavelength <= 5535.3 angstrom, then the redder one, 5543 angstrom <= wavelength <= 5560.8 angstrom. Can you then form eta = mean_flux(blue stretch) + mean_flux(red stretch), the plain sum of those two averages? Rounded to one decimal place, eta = 42.2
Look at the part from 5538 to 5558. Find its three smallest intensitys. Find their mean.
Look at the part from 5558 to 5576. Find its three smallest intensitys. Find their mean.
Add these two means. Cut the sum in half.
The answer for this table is 20.5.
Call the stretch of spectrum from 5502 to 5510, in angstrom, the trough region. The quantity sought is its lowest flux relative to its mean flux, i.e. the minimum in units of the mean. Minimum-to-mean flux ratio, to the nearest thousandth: 0.907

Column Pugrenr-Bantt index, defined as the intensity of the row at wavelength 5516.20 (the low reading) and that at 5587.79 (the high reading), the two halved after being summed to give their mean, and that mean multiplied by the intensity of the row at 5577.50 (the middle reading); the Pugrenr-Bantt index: 418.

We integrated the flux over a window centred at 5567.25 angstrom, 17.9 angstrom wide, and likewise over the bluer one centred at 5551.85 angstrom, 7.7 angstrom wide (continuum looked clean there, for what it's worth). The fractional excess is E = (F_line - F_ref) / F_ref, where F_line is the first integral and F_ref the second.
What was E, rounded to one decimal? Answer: 1.2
